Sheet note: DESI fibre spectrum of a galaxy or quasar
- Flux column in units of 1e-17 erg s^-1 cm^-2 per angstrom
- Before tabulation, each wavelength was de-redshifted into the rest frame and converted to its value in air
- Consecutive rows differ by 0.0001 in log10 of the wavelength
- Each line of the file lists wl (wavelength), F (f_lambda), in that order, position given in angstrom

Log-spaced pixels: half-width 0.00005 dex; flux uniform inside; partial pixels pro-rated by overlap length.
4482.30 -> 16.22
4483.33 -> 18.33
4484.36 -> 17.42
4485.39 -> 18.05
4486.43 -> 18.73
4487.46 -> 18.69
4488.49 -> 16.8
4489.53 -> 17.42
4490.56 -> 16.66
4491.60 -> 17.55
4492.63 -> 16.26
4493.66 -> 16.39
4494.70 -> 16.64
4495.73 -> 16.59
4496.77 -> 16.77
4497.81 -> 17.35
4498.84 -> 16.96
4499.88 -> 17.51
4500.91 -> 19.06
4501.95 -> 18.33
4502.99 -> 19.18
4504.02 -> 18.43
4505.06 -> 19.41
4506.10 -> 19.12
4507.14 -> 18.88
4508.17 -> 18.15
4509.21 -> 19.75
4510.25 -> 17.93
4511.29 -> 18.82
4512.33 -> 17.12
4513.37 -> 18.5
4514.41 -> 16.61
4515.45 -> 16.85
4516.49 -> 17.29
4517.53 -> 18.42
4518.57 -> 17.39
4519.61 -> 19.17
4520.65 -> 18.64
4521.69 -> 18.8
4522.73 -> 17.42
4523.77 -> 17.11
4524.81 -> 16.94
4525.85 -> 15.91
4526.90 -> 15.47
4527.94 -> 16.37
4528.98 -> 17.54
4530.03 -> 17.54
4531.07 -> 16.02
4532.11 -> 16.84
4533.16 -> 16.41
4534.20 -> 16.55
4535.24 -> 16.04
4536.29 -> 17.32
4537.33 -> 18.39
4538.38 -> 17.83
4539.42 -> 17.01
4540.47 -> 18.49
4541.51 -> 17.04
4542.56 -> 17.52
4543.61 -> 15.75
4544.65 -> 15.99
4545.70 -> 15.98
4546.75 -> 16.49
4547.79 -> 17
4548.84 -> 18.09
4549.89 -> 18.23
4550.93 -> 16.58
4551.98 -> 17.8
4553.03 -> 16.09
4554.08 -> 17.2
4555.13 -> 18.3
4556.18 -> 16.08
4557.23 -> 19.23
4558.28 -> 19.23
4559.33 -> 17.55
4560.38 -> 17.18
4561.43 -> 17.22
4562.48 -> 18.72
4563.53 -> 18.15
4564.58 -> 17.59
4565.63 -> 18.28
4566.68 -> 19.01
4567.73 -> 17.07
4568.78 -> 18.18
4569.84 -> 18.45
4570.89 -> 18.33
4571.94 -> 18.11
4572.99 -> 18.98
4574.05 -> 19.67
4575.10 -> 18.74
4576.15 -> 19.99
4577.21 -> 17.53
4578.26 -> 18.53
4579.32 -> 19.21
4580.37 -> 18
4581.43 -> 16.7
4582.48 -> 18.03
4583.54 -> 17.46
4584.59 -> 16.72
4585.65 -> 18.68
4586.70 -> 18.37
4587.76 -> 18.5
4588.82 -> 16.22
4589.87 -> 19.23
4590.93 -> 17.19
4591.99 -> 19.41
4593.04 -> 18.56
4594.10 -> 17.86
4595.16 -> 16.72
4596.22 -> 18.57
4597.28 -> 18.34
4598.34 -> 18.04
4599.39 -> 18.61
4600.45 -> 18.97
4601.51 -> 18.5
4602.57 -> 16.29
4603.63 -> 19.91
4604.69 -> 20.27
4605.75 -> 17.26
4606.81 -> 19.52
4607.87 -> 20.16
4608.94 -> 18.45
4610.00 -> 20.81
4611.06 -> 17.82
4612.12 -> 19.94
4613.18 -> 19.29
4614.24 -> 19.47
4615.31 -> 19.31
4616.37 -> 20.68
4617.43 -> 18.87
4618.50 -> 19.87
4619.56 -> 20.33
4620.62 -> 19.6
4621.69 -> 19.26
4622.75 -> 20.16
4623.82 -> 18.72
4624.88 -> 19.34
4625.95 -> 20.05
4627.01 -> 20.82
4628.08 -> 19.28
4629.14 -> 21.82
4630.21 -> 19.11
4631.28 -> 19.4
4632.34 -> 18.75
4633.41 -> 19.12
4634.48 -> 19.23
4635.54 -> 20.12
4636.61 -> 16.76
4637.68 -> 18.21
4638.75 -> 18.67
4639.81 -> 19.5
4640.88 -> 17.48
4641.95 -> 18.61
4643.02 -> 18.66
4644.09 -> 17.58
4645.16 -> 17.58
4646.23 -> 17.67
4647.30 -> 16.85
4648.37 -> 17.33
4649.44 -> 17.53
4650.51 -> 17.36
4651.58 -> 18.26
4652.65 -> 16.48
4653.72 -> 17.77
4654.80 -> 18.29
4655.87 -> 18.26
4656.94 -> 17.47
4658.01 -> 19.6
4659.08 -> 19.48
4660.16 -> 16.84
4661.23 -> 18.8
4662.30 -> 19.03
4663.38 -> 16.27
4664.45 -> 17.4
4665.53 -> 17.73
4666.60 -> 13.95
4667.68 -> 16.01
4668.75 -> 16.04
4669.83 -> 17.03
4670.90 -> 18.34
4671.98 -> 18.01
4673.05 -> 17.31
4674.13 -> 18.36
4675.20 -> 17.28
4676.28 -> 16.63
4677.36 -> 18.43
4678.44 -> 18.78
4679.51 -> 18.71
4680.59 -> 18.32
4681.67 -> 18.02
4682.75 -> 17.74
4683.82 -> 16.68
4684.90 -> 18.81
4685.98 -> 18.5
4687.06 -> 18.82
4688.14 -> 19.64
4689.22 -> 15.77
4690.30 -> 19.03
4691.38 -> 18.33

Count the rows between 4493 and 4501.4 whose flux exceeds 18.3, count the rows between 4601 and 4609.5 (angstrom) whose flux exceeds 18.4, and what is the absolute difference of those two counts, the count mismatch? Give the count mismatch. 5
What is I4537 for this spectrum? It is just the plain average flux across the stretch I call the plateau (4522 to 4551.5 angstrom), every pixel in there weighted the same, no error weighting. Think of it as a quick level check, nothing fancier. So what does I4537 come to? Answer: 16.9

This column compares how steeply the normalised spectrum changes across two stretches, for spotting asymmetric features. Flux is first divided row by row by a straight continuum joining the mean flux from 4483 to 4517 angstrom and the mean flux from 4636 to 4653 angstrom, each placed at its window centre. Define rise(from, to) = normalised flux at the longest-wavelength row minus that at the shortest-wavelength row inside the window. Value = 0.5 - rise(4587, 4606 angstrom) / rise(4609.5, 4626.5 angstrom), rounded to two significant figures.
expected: -1.1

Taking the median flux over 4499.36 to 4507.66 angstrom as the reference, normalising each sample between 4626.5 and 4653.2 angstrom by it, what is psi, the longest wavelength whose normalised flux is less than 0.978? 4652.65 angstrom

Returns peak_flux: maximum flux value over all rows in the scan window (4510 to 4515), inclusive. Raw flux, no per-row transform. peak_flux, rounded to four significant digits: 18.82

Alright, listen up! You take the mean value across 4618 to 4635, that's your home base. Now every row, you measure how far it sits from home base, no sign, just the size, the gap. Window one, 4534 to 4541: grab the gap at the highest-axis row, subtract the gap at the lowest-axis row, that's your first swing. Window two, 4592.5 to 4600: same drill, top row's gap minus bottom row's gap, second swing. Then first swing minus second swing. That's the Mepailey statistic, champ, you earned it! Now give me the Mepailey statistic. -1.9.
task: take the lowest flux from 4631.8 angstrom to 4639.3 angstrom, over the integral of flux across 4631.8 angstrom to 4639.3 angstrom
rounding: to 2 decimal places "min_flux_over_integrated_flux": 0.12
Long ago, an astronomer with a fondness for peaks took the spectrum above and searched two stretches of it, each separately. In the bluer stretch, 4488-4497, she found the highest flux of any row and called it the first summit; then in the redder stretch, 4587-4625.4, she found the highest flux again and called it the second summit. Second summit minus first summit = 3.3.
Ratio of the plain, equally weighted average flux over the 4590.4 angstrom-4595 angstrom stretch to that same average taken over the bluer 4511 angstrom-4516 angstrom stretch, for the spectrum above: 1.04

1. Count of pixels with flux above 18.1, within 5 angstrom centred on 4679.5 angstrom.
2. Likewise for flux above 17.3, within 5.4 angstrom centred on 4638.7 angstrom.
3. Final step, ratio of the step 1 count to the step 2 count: 1.0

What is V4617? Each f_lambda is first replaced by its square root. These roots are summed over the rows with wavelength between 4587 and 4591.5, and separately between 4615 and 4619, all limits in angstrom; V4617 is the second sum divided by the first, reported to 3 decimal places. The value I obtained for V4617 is 1.052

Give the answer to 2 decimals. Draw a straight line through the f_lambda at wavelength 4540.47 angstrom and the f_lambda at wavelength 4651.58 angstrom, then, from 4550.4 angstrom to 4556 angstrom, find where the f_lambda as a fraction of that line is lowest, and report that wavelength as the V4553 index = 4553.03 angstrom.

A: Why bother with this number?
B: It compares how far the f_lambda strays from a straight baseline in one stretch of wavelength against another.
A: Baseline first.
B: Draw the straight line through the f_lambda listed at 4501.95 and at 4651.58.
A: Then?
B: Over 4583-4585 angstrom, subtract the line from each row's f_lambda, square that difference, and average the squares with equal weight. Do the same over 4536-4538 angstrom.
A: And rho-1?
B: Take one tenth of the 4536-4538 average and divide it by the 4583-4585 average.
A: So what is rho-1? 0.03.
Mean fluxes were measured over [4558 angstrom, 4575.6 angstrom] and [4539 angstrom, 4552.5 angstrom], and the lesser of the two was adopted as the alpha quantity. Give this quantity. 17.1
